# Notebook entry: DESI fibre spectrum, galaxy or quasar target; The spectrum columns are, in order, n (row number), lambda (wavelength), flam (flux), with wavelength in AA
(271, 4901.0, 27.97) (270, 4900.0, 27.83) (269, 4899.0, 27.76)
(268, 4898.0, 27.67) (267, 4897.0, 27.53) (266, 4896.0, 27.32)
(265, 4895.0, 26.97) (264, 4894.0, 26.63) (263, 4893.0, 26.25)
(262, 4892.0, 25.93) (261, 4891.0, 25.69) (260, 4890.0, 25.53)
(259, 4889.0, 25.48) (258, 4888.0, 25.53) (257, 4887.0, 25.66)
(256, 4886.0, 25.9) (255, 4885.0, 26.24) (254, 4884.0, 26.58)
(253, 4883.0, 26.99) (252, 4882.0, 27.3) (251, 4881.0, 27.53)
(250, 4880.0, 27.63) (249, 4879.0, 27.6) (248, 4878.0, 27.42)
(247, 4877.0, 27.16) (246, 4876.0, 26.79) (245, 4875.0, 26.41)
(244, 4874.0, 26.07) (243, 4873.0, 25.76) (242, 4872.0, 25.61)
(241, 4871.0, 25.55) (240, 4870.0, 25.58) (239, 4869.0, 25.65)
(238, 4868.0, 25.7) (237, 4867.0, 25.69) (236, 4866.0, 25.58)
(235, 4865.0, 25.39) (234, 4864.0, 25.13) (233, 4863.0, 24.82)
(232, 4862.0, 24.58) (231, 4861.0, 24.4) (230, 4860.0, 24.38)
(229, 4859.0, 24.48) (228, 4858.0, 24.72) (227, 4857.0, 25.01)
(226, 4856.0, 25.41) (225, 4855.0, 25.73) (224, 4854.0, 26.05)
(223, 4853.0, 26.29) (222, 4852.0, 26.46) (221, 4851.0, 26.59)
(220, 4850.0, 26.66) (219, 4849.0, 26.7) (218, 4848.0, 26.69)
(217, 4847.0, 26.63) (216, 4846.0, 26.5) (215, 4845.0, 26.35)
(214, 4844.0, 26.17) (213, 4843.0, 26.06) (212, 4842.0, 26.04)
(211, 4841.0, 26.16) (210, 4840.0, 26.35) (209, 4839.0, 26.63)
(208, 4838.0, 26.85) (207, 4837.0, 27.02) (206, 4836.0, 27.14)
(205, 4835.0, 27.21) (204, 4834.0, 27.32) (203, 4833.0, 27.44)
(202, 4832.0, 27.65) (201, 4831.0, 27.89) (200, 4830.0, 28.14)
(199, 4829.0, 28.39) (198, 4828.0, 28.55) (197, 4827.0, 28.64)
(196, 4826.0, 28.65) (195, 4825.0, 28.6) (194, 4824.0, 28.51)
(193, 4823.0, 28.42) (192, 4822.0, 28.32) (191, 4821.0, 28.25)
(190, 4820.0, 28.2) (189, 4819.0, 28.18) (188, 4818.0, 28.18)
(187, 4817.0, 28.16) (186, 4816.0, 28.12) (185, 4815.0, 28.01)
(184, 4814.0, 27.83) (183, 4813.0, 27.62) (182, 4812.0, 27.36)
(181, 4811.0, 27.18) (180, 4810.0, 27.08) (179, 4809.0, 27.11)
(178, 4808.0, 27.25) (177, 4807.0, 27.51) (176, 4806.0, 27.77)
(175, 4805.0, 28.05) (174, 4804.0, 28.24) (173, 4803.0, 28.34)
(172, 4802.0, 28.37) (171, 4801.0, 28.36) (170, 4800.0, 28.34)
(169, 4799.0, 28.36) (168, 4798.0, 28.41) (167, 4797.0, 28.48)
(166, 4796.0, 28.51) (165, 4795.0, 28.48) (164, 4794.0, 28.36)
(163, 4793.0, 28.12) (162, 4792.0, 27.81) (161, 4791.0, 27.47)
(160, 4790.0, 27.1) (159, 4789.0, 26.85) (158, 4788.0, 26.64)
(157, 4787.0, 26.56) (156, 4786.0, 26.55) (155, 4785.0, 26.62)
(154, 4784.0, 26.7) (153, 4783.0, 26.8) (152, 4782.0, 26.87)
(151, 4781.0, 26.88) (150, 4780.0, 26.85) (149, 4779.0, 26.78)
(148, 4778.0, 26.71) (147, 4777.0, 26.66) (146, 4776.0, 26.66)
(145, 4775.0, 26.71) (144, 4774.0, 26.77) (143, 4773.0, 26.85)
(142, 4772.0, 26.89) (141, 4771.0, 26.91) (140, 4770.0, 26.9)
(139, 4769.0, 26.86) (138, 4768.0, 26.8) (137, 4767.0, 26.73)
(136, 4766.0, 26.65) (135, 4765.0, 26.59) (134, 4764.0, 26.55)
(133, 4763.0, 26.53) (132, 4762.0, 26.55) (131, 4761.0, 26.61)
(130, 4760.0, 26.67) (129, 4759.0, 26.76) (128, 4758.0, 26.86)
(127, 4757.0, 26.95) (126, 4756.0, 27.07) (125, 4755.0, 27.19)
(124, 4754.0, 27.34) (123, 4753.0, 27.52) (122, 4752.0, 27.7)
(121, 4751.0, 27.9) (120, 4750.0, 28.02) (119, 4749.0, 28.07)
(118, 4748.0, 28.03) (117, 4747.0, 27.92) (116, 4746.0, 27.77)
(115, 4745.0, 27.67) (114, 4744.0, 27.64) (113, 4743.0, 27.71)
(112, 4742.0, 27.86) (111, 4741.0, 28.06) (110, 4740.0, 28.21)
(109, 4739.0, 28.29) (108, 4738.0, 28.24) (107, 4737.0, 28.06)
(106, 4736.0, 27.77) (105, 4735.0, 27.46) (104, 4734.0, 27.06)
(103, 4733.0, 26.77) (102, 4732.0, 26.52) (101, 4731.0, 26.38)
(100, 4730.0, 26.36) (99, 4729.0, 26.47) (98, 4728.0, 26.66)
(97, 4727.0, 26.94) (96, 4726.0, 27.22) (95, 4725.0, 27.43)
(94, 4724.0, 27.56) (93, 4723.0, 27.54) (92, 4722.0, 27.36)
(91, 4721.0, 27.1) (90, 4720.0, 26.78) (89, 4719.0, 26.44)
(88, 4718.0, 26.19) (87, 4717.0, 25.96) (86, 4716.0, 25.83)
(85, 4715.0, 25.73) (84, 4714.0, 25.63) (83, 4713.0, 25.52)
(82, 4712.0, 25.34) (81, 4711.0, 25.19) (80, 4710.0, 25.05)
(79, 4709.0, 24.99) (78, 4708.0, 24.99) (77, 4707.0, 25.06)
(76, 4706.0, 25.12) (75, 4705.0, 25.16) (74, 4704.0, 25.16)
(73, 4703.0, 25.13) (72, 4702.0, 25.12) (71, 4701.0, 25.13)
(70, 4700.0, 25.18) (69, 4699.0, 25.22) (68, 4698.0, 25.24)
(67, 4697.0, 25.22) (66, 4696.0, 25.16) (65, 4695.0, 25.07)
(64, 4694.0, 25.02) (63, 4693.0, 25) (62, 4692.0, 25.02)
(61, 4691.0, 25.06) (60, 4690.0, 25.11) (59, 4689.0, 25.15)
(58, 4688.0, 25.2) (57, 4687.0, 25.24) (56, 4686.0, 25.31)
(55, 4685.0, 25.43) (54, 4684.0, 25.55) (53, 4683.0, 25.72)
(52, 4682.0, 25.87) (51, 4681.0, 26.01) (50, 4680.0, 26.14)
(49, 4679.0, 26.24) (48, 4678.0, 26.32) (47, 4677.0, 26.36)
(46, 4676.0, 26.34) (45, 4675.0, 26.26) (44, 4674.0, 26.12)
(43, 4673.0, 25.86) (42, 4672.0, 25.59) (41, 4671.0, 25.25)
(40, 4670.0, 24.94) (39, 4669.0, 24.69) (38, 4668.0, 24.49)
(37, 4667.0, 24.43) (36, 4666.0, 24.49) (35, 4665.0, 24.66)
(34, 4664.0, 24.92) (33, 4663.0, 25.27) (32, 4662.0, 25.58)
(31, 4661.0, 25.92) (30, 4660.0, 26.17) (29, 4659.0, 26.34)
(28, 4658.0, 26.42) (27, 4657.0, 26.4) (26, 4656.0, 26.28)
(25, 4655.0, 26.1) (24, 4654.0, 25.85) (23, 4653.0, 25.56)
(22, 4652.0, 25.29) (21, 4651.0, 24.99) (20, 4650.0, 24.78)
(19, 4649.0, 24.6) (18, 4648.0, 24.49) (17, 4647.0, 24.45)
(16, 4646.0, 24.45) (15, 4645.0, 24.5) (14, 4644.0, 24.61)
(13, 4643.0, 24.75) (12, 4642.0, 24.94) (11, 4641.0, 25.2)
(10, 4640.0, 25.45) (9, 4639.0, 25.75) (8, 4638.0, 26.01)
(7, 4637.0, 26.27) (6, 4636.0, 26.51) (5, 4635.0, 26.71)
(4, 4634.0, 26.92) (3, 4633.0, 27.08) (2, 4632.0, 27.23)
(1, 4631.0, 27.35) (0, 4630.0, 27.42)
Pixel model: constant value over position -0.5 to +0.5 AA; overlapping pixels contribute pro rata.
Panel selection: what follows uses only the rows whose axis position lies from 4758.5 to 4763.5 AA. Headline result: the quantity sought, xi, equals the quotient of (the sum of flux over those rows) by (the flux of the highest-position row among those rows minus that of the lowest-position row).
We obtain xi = -579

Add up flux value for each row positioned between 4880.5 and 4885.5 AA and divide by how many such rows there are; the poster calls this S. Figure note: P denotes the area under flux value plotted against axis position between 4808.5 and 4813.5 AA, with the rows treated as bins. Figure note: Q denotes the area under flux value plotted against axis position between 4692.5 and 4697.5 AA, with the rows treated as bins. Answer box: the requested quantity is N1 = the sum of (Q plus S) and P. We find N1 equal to 289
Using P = 136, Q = 125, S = 27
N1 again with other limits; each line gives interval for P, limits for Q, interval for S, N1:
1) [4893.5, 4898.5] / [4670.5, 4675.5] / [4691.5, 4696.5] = 290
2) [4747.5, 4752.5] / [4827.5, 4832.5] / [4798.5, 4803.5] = 309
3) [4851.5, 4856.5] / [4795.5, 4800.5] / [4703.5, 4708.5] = 297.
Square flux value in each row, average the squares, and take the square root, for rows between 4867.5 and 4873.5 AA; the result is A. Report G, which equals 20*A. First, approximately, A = 25.6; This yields 513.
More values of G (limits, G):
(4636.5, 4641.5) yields 515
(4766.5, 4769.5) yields 536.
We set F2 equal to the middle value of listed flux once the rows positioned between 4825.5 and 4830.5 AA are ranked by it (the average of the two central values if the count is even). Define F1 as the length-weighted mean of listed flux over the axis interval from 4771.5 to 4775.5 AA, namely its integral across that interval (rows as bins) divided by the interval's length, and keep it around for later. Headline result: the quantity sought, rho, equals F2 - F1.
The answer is 1.7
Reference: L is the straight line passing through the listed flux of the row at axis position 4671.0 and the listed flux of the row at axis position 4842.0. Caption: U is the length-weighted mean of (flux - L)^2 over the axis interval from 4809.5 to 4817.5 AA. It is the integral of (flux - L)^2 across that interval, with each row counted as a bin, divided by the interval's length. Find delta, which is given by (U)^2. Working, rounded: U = 3.3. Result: 10.6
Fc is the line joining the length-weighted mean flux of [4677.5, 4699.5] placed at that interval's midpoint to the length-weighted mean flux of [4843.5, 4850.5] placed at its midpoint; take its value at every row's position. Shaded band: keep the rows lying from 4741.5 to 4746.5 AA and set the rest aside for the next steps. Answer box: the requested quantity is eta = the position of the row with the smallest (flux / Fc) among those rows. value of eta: 4744.0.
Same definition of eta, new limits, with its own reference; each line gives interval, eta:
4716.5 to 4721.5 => 4717.0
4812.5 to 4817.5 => 4813.0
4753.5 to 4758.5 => 4758.0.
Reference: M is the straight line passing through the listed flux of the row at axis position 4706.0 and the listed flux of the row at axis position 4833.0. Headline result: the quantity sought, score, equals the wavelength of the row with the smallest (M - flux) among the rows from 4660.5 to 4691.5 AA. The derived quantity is 4677.0 AA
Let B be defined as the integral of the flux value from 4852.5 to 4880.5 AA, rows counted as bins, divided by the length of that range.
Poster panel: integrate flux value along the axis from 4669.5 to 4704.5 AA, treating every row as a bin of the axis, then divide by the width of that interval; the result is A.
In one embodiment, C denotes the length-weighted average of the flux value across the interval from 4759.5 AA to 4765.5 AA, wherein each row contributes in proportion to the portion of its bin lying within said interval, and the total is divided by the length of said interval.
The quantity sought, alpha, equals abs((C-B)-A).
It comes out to 24.6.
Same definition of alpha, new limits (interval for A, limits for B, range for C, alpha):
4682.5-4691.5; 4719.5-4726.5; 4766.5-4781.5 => 25.8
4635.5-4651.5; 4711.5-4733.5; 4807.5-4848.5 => 24.2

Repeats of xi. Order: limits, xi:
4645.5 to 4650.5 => 372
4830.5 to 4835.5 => -202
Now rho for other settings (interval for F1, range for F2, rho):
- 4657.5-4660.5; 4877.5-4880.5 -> 1.3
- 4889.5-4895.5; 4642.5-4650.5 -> -1.6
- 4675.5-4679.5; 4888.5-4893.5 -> -0.6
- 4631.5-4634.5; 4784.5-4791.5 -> -0.4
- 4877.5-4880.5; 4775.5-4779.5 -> -0.9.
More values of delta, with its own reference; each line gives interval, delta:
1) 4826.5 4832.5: 25.9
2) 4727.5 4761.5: 13.3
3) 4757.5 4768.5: 1.0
